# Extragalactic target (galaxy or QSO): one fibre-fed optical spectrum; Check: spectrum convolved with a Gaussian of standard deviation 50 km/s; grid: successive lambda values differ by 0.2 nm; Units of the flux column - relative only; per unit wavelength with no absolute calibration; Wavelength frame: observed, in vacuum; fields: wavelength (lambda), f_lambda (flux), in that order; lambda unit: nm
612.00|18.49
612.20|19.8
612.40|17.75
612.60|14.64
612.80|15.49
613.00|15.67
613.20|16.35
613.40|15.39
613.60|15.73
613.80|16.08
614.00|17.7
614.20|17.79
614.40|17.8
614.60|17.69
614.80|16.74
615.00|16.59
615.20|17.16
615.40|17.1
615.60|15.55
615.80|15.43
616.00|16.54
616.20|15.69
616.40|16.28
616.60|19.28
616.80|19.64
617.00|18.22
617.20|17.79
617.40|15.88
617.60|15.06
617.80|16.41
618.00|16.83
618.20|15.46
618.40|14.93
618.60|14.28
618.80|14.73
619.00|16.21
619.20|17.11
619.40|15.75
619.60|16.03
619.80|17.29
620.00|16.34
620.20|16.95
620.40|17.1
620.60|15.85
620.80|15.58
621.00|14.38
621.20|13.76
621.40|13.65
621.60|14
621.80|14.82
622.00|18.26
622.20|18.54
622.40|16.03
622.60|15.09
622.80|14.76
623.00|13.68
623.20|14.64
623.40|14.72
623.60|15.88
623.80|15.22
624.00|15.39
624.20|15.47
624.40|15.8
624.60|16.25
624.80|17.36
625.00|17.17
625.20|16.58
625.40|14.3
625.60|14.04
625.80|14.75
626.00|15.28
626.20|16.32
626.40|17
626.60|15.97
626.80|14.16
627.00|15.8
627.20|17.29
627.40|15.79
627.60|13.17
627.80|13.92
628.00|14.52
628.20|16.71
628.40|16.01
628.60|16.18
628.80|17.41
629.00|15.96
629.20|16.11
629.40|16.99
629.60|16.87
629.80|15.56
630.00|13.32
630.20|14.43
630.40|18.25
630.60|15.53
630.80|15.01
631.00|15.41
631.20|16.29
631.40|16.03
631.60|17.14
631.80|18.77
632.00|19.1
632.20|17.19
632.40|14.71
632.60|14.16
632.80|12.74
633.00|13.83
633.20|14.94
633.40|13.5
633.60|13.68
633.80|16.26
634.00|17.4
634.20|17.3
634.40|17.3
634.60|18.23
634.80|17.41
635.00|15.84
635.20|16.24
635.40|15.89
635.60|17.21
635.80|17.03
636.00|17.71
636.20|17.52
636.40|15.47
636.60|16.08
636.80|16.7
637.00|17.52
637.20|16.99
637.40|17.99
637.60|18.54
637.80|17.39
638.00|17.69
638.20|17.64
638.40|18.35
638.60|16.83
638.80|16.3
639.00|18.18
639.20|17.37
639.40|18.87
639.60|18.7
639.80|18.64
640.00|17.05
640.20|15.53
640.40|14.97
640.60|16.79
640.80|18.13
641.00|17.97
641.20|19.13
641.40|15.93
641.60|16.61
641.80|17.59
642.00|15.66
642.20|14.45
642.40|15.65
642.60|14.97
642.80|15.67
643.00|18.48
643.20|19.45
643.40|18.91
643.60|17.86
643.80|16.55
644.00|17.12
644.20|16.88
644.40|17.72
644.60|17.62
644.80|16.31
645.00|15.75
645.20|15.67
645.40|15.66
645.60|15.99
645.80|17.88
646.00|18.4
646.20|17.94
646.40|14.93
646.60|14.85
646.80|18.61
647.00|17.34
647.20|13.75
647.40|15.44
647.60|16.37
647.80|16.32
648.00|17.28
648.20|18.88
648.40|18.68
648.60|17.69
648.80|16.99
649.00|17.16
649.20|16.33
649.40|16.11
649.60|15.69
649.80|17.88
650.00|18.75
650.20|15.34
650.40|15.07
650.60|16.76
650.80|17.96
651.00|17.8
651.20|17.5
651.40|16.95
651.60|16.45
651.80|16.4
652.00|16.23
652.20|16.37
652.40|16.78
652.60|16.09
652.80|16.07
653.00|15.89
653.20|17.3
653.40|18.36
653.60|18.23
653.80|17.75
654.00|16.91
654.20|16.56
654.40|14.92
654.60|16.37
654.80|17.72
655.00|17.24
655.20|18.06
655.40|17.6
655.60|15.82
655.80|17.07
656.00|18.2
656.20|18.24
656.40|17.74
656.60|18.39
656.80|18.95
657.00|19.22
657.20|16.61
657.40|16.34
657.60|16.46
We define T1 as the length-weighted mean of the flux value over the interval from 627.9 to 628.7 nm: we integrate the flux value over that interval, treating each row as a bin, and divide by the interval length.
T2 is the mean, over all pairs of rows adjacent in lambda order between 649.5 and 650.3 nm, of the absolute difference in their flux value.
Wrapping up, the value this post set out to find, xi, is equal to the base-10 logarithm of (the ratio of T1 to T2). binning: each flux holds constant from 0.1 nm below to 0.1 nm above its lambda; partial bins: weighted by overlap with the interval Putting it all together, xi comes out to 0.87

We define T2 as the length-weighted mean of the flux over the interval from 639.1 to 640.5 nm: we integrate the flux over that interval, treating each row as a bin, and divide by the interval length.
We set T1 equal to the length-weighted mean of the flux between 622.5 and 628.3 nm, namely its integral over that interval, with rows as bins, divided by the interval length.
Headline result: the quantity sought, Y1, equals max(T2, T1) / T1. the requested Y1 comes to 1.12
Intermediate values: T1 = 15.41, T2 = 17.3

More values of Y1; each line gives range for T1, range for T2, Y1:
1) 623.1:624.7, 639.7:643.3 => 1.09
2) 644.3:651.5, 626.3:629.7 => 1.00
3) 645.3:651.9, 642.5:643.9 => 1.04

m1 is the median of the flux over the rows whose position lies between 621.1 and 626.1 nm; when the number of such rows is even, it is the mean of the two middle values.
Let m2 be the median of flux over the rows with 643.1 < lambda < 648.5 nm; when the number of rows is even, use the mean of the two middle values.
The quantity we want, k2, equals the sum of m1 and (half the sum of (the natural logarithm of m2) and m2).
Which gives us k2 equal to 25.2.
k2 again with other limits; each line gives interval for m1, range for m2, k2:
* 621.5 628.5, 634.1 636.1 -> 25.5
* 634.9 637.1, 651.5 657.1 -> 26.7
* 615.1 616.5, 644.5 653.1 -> 25.9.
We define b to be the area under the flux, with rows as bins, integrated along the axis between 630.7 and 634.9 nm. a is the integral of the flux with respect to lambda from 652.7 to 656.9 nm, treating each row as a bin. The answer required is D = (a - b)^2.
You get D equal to 29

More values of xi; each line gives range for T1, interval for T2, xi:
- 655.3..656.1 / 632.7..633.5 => 1.15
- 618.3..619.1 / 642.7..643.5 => 1.02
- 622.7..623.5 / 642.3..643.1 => 1.01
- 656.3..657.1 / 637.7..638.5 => 1.72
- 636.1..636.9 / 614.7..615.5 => 1.80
